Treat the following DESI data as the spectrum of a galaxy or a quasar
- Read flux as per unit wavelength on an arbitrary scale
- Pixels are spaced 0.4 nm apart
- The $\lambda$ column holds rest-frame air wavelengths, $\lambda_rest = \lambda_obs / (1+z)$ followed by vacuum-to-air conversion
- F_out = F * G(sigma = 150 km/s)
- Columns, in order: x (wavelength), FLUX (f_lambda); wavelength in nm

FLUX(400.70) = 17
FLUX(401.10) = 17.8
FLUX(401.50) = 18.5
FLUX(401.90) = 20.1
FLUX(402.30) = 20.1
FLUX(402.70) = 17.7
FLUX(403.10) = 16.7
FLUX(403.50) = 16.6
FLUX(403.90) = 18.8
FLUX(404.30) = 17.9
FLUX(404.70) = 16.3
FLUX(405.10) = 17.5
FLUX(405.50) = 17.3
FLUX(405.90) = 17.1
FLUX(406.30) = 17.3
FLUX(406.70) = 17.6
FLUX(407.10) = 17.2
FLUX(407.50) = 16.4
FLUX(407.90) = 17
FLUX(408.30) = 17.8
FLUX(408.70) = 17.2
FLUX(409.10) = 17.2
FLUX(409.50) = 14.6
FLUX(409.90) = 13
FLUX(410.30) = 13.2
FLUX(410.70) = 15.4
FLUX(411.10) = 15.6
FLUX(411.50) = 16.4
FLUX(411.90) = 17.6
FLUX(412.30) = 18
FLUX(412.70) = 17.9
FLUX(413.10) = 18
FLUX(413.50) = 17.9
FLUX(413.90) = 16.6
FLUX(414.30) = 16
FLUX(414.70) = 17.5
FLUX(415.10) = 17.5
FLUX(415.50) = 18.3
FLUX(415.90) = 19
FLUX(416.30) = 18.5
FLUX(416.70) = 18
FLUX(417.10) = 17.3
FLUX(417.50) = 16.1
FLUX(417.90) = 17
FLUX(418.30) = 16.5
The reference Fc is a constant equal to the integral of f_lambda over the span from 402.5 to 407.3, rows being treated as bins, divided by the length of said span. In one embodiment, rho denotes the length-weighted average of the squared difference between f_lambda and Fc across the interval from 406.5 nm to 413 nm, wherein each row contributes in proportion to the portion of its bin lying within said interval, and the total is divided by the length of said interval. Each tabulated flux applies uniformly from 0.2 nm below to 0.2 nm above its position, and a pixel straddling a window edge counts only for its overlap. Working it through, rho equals 3.3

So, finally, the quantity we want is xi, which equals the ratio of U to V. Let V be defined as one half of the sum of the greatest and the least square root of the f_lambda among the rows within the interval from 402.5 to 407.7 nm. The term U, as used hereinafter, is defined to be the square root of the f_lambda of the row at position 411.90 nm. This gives 1.00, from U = 4.20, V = 4.19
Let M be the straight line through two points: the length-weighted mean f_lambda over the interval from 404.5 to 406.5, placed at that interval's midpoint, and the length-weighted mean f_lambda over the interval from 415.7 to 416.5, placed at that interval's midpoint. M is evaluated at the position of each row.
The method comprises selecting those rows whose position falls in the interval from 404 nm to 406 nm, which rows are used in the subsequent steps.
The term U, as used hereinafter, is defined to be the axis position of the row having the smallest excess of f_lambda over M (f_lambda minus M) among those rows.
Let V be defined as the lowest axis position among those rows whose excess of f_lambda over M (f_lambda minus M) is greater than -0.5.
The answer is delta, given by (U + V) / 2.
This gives 404.50 nm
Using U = 404.70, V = 404.30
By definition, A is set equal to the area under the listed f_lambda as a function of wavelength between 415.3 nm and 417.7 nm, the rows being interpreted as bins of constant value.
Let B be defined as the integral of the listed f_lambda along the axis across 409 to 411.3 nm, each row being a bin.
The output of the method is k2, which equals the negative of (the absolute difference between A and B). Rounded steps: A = 42.88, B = 34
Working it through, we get -9.0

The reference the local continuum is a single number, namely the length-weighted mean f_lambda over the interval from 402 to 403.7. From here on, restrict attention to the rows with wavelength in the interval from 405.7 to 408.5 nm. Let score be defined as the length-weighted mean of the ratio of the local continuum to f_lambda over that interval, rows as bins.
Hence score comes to 1.04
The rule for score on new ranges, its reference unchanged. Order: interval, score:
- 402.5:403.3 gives 1.04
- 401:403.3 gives 0.97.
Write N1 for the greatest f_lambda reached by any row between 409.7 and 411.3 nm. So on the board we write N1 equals 15.6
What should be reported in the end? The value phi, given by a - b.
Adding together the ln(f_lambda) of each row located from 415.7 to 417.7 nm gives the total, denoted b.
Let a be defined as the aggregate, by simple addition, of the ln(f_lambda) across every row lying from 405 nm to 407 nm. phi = -0.112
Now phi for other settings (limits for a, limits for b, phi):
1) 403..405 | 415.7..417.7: -0.147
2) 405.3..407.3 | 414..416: -0.095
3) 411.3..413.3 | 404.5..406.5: 0.137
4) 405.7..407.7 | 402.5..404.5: -0.117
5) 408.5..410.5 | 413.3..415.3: -0.675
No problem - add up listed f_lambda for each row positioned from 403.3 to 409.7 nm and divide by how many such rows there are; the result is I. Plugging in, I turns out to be 17.1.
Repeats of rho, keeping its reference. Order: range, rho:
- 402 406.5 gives 1.3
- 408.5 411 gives 7.7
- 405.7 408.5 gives 0.2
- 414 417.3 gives 0.9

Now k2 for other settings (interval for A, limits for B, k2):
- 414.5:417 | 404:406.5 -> -2.0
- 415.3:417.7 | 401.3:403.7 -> -1.0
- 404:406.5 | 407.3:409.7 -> -3.2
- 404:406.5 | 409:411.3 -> -9.4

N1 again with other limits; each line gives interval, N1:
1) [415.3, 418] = 19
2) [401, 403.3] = 20.1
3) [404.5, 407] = 17.6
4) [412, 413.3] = 18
